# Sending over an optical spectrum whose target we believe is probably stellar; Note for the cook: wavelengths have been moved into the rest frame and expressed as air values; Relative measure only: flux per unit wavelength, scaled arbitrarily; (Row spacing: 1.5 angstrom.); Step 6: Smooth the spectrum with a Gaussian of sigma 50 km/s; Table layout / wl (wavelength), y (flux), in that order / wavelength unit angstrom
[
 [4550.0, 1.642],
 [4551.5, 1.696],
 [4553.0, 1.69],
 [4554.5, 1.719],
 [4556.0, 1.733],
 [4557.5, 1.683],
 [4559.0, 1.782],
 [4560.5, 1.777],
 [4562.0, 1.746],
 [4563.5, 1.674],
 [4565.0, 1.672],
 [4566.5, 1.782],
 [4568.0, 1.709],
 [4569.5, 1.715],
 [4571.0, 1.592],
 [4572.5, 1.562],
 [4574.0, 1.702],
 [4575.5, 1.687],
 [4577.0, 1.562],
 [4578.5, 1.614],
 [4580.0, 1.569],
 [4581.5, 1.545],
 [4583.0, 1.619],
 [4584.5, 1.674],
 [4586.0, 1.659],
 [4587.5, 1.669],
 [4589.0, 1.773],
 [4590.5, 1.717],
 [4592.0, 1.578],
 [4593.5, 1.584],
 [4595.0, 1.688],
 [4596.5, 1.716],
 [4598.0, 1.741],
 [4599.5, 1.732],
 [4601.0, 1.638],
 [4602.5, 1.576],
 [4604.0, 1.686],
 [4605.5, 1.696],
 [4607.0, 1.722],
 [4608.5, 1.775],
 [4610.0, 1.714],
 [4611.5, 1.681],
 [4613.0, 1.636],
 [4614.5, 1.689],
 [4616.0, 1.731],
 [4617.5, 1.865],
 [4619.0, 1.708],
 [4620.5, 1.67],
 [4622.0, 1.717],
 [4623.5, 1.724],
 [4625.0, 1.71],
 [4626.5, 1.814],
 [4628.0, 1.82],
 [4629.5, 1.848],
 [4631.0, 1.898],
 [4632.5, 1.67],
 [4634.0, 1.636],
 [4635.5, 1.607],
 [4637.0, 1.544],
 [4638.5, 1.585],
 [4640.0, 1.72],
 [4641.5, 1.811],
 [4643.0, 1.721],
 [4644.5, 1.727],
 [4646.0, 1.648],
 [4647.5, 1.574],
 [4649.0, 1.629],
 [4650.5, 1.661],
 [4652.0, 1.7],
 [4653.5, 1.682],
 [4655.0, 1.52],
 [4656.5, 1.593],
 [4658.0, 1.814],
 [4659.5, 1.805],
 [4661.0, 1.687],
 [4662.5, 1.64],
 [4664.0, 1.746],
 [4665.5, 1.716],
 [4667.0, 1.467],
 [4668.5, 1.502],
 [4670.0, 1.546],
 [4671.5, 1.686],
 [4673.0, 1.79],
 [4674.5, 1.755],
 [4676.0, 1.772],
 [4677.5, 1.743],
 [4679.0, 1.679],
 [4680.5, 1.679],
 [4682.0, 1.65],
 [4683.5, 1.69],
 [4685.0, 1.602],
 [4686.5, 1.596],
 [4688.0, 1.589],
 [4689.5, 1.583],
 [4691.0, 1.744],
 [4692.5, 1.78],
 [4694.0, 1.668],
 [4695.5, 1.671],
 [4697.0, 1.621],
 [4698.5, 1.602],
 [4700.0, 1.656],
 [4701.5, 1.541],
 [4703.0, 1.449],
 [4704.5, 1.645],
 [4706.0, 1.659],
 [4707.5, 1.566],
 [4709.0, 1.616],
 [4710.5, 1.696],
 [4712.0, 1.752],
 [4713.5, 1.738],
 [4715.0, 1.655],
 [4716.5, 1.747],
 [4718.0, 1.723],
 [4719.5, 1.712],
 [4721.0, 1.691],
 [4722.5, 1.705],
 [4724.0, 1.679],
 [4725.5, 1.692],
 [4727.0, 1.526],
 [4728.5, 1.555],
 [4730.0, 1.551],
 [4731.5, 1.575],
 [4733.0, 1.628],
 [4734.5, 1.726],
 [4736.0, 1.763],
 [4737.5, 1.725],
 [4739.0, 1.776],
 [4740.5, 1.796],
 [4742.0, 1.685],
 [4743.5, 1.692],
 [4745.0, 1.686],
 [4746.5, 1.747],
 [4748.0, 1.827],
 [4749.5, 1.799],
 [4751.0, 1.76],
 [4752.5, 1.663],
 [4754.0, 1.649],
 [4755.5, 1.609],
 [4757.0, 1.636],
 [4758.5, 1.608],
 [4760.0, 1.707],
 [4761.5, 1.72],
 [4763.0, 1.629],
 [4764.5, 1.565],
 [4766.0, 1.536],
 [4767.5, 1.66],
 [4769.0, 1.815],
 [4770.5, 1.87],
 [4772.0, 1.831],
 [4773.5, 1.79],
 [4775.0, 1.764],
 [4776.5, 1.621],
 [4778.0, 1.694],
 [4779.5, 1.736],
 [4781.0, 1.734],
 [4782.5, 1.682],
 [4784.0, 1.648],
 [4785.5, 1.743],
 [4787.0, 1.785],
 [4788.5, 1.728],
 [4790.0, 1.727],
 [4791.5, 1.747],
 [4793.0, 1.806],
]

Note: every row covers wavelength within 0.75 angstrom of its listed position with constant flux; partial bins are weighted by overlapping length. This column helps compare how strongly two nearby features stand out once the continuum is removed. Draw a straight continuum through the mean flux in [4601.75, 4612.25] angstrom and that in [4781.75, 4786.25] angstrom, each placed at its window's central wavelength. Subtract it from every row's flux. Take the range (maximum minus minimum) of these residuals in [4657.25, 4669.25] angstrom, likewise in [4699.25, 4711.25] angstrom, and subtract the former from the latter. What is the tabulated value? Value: -0.10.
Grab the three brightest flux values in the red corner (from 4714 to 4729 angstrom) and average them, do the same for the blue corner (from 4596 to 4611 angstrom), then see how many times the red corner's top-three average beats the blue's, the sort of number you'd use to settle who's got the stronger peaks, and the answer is 0.99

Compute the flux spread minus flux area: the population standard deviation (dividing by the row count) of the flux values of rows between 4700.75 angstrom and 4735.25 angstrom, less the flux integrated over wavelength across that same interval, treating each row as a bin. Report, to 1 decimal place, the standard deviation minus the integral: -56.7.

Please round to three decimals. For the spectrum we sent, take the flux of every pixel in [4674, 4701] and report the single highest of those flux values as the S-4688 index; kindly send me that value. 1.780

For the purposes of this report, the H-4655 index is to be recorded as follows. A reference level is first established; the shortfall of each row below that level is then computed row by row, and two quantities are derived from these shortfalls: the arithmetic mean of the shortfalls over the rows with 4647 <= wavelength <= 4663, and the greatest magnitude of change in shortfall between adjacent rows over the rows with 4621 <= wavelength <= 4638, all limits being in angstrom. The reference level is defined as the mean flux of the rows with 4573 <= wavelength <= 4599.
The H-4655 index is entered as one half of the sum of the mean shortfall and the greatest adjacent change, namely 0.11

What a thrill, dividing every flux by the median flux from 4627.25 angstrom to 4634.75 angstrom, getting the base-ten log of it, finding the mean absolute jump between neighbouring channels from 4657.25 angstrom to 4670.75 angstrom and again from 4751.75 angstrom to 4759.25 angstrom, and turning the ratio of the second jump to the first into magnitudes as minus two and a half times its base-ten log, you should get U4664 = 1.2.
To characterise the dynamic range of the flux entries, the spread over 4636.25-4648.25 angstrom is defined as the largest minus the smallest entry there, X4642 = 0.27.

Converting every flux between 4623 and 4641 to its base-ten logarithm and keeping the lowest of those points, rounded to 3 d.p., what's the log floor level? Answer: 0.189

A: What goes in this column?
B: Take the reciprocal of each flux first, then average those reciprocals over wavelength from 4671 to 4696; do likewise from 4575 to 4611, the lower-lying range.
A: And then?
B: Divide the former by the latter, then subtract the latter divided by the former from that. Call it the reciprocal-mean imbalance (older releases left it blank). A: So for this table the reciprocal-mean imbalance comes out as -0.028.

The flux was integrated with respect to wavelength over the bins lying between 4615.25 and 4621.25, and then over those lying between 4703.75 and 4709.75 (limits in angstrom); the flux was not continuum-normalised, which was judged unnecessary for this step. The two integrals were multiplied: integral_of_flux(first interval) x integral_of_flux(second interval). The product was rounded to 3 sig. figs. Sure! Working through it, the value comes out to 102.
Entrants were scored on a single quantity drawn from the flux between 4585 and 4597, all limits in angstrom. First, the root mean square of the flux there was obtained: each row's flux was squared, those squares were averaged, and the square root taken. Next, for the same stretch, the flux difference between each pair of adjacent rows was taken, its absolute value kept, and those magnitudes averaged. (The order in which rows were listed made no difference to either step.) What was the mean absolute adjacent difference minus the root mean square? -1.61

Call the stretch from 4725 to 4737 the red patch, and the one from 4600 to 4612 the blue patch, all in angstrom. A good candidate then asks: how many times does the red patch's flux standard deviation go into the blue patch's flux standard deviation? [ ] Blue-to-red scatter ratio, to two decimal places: 0.66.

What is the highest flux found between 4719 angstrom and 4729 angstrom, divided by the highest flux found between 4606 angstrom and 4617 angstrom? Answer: 0.96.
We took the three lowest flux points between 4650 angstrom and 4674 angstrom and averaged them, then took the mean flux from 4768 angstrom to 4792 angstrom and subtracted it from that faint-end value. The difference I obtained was -0.25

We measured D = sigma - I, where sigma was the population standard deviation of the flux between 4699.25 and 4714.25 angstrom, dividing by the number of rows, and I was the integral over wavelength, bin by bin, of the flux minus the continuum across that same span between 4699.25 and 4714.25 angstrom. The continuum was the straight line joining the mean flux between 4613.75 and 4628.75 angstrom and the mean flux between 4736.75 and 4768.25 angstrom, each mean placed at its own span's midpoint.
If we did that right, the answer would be 1.2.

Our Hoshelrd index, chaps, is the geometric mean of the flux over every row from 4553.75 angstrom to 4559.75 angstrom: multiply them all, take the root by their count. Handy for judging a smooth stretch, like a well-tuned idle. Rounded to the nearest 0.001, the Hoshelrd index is 1.729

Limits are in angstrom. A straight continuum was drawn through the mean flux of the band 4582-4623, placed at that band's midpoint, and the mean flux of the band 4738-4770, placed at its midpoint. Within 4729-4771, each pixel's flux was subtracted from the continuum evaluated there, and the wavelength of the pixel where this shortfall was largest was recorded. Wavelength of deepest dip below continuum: 4766.0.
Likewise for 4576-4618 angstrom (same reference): 4581.5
